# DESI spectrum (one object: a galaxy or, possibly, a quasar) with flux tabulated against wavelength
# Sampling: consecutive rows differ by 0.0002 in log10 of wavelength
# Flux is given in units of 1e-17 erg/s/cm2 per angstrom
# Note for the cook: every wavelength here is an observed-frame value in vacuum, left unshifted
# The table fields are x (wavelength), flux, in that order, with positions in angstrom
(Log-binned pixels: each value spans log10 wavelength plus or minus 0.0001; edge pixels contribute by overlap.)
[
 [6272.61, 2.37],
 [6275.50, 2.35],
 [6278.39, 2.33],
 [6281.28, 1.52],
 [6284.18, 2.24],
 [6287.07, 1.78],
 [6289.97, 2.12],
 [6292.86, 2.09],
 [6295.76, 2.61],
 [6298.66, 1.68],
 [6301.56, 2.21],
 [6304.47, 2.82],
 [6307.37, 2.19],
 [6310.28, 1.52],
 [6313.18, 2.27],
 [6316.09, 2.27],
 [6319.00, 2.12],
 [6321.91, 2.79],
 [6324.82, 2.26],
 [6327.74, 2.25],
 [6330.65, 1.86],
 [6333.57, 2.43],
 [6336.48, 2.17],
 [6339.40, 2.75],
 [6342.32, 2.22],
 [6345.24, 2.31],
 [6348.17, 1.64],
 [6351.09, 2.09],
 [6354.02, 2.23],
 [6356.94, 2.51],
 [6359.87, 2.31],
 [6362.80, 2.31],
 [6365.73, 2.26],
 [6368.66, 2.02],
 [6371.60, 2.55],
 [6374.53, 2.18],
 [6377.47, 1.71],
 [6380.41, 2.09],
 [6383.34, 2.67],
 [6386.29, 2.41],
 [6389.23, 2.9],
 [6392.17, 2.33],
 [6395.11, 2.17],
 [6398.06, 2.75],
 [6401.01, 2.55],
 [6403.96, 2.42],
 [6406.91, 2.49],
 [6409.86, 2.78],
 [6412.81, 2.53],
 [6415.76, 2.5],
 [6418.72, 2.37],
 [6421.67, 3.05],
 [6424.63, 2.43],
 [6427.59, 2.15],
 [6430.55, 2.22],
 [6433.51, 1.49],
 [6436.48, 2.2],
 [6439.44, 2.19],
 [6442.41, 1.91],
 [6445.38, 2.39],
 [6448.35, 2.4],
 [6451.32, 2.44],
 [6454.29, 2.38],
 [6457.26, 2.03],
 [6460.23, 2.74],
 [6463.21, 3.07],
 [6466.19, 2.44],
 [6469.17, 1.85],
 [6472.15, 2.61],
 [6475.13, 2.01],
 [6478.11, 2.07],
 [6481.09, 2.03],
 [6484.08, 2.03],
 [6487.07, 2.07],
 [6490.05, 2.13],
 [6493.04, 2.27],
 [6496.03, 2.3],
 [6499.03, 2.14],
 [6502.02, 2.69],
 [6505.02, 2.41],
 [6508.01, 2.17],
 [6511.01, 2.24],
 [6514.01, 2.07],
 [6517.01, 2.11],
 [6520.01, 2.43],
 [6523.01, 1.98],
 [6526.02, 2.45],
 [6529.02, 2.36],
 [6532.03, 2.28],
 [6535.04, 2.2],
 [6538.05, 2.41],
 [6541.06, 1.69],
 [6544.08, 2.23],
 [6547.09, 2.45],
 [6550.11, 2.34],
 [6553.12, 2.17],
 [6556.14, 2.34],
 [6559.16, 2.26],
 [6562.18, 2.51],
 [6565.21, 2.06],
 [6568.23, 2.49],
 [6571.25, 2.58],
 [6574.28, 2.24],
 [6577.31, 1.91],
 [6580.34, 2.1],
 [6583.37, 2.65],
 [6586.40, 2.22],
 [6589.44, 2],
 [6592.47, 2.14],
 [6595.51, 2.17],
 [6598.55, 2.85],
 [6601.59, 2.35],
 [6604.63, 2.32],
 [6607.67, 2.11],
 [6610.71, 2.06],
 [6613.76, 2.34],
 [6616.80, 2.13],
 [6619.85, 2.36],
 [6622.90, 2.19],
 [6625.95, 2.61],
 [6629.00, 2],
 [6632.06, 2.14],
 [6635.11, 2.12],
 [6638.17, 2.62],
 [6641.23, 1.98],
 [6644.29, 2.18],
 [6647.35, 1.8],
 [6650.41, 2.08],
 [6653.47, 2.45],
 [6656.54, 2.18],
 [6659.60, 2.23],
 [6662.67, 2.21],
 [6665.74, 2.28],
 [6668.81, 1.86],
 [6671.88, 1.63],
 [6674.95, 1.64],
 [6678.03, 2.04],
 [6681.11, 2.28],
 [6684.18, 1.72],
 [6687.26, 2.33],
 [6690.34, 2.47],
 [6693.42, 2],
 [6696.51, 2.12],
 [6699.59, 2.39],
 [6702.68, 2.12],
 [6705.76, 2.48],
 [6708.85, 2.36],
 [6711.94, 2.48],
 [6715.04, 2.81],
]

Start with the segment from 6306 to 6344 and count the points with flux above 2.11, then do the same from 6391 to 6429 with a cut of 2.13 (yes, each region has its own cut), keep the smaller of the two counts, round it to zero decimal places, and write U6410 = 11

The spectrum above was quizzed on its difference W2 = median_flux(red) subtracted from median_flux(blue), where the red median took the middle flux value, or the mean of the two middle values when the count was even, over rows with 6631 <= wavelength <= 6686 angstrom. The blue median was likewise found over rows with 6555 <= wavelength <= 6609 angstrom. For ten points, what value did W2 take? 0.12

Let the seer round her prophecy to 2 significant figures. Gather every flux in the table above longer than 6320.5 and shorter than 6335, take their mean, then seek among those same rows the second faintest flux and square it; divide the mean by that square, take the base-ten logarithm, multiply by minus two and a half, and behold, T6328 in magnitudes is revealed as 0.85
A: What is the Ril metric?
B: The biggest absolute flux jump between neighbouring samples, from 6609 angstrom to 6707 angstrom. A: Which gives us 0.64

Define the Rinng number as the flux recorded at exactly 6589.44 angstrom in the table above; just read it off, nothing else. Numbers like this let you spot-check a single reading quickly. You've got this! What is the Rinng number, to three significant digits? 2.00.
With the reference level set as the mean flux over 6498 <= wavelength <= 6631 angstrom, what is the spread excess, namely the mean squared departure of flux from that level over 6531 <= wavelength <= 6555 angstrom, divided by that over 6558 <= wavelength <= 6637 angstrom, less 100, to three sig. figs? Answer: -99.0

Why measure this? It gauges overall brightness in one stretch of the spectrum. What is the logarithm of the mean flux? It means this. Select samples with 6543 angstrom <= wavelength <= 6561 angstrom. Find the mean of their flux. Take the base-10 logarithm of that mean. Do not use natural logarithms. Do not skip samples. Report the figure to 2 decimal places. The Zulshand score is 0.36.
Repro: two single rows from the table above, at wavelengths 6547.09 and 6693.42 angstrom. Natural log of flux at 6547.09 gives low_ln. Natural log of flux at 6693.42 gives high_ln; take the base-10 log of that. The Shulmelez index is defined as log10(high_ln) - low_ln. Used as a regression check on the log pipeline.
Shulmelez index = -1.06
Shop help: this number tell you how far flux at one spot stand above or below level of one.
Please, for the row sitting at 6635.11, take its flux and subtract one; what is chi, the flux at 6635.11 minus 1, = 1.12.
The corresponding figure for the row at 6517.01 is 1.11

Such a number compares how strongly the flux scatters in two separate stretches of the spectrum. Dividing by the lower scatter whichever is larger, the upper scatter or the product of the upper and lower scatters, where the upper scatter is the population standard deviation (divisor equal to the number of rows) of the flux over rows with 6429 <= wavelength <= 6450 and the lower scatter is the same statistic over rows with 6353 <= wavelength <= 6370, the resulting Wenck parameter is 2.1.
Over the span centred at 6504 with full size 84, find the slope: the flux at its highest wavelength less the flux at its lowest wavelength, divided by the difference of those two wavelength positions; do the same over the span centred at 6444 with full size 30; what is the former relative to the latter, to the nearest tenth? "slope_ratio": 1.5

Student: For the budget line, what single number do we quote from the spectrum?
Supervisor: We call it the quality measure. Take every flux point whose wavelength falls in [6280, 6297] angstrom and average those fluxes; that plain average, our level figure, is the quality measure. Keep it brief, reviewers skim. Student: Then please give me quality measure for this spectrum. 2.06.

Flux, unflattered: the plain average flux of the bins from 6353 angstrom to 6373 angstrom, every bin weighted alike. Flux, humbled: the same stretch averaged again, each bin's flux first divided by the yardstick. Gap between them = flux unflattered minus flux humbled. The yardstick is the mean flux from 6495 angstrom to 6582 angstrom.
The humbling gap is 1.29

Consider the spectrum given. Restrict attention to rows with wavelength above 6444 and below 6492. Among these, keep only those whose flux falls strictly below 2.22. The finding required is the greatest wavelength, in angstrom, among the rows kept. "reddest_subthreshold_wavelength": 6490.05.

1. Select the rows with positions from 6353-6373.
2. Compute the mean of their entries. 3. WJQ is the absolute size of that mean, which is 2.31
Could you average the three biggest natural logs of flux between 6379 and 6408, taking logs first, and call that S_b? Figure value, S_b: 1.02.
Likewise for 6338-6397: 1.02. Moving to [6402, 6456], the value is 1.02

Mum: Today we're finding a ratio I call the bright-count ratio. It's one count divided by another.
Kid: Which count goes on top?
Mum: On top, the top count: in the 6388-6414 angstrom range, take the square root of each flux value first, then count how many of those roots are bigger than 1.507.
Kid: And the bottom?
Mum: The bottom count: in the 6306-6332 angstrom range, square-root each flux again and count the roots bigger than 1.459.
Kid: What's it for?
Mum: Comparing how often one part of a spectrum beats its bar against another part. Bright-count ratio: 1.3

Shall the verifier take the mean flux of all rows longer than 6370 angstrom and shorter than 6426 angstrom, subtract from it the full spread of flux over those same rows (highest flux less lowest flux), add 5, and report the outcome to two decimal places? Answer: 6.13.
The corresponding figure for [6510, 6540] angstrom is 6.78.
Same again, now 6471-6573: 6.25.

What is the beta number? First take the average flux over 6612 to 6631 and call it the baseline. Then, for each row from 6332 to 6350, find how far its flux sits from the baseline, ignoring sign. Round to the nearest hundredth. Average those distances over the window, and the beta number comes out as 0.24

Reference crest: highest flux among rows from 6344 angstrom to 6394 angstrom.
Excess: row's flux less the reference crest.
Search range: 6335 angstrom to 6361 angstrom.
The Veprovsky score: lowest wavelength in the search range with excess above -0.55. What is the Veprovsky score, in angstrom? 6339.40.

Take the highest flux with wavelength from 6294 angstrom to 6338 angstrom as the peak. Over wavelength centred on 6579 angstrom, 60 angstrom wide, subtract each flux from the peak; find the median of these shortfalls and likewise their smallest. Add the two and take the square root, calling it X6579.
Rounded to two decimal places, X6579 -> 0.73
